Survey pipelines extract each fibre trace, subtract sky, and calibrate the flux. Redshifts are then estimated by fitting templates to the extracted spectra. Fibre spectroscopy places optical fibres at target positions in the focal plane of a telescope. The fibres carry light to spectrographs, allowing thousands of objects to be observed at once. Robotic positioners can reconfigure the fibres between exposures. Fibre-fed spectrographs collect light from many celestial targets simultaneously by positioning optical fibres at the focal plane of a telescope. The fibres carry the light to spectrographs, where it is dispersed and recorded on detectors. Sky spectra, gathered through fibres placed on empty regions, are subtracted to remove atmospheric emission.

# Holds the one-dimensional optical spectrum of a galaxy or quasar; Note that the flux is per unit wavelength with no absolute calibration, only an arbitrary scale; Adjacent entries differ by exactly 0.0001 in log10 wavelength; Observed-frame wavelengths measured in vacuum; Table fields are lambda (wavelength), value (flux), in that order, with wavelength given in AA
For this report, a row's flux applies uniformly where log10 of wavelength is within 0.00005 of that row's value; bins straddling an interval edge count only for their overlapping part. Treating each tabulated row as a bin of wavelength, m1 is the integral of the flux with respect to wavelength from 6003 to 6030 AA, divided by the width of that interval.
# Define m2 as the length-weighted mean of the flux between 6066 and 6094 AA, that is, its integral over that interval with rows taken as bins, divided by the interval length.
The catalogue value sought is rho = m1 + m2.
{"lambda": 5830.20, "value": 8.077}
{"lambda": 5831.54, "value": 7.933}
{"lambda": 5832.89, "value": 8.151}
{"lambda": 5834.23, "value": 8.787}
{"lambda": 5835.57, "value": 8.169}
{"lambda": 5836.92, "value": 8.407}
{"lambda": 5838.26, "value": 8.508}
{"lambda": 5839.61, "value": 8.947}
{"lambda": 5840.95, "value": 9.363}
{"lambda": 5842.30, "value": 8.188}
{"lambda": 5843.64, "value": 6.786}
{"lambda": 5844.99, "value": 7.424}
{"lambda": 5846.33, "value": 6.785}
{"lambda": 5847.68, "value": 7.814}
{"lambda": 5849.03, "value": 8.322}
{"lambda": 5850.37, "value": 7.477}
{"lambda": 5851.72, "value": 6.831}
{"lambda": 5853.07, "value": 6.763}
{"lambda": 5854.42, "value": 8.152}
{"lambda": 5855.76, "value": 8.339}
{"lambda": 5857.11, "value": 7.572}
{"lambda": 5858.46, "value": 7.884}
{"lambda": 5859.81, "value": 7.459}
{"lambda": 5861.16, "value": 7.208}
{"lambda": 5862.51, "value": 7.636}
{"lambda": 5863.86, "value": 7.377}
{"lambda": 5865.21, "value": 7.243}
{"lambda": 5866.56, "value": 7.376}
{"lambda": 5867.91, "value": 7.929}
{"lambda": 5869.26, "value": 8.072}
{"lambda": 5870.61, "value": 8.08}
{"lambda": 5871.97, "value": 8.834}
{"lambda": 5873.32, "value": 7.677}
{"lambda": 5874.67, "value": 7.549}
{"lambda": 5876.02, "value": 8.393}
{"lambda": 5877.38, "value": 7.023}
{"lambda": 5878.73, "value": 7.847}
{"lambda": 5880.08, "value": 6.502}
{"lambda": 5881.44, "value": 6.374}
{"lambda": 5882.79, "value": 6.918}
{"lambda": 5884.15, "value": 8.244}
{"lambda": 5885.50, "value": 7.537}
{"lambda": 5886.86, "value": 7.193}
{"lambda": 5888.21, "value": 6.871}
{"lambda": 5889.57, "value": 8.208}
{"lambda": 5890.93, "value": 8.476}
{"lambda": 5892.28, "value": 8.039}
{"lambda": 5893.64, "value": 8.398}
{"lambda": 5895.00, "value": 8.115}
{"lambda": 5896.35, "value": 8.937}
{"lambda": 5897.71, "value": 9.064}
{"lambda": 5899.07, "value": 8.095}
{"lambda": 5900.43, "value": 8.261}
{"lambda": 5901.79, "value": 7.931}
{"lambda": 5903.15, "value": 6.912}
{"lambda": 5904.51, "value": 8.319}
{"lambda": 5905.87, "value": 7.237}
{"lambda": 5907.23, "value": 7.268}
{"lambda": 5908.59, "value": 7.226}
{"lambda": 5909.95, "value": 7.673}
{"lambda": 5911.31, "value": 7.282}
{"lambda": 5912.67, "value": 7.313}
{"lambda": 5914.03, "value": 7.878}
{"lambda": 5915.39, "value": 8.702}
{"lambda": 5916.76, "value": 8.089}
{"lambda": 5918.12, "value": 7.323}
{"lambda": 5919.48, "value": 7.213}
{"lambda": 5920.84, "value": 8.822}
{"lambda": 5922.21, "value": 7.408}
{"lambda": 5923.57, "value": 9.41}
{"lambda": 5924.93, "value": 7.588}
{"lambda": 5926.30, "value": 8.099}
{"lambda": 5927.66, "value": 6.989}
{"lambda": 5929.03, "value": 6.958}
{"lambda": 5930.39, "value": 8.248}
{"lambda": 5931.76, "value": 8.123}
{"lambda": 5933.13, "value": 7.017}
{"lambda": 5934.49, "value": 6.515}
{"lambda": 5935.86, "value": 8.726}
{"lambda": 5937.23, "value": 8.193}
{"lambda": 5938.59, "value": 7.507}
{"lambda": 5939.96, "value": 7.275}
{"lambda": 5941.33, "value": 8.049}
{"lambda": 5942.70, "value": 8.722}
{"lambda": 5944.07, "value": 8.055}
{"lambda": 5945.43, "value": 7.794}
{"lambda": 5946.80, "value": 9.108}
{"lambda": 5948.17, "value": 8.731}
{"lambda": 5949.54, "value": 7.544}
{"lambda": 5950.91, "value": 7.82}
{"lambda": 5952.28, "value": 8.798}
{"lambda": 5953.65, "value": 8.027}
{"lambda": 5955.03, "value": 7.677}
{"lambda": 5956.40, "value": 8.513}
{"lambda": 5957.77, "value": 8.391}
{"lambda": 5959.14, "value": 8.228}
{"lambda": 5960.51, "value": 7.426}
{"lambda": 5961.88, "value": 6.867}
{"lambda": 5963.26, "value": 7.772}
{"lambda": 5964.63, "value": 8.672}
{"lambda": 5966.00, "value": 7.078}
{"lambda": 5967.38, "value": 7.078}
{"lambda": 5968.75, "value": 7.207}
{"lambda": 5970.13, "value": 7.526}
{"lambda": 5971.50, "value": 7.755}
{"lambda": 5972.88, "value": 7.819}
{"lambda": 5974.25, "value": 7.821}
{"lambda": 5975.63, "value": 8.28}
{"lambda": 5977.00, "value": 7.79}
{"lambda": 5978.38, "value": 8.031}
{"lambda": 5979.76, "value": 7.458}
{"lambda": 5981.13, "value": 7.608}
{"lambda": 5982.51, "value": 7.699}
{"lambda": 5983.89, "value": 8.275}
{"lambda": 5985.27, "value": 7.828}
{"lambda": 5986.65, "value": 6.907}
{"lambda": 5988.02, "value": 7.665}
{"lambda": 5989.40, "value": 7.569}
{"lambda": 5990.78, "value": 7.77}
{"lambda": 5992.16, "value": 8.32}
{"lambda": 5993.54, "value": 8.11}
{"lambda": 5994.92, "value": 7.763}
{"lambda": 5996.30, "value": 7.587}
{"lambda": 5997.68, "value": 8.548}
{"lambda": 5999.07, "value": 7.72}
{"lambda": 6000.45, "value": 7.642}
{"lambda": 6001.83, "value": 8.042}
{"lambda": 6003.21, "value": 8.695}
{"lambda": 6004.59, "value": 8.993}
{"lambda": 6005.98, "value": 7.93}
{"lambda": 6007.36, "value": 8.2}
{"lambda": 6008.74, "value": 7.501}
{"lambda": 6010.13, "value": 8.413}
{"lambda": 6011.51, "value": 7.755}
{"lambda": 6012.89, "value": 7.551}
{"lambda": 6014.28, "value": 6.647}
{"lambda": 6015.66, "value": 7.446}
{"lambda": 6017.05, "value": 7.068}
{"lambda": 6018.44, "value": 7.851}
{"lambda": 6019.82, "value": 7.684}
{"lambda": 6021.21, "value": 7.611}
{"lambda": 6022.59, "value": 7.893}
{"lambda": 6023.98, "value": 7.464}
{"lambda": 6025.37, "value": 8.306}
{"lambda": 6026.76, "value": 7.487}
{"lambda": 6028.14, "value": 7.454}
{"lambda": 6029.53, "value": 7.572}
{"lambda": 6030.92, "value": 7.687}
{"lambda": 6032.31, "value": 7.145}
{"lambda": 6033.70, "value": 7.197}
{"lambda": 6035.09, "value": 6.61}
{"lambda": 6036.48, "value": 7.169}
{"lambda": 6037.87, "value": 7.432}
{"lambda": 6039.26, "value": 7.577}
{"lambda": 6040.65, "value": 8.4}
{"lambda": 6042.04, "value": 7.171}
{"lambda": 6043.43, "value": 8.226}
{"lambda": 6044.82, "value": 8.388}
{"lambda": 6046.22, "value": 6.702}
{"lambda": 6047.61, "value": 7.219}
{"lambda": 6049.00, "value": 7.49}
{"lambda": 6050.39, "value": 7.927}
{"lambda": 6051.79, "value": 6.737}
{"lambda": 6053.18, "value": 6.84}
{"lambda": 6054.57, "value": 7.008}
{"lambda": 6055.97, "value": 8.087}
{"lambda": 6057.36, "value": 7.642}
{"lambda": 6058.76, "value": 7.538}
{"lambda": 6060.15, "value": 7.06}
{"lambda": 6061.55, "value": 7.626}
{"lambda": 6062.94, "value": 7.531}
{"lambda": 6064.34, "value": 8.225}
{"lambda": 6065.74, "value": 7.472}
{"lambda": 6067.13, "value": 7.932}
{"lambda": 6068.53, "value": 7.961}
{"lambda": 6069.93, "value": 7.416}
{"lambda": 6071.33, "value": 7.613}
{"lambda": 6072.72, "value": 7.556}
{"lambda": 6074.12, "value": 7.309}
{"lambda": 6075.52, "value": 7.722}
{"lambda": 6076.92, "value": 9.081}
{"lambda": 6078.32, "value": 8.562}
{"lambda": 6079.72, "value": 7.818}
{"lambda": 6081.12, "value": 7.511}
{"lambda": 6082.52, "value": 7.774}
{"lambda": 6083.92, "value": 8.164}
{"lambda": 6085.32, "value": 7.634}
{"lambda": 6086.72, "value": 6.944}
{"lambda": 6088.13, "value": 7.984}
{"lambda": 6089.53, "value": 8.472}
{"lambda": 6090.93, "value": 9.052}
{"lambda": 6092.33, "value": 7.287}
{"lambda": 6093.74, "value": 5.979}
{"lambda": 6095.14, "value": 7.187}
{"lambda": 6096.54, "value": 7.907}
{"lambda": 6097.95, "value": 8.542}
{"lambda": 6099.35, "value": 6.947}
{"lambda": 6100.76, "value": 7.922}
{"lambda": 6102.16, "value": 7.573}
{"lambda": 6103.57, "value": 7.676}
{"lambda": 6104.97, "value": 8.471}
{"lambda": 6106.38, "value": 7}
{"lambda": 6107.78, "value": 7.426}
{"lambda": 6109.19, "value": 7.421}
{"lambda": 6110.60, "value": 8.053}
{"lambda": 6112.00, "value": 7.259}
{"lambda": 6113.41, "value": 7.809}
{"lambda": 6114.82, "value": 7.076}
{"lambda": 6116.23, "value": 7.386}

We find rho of 15.6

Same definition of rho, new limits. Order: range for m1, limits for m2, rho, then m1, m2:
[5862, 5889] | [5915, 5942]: 15.3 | 7.54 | 7.80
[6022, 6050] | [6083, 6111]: 15.2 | 7.53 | 7.68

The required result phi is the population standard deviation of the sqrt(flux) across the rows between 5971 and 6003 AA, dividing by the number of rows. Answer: 0.06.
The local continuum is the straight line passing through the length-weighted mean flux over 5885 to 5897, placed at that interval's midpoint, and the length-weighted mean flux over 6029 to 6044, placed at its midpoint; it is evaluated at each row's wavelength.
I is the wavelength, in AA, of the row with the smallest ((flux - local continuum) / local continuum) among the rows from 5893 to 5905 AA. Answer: 5903.15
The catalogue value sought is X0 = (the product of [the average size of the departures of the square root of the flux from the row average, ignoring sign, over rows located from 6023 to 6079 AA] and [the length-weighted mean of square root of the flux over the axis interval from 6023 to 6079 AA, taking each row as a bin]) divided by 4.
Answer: 0.049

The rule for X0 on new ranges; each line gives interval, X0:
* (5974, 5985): 0.030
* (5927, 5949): 0.080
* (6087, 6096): 0.106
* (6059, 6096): 0.058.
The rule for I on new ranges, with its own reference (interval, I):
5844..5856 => 5853.07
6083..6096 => 6093.74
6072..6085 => 6074.12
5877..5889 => 5881.44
